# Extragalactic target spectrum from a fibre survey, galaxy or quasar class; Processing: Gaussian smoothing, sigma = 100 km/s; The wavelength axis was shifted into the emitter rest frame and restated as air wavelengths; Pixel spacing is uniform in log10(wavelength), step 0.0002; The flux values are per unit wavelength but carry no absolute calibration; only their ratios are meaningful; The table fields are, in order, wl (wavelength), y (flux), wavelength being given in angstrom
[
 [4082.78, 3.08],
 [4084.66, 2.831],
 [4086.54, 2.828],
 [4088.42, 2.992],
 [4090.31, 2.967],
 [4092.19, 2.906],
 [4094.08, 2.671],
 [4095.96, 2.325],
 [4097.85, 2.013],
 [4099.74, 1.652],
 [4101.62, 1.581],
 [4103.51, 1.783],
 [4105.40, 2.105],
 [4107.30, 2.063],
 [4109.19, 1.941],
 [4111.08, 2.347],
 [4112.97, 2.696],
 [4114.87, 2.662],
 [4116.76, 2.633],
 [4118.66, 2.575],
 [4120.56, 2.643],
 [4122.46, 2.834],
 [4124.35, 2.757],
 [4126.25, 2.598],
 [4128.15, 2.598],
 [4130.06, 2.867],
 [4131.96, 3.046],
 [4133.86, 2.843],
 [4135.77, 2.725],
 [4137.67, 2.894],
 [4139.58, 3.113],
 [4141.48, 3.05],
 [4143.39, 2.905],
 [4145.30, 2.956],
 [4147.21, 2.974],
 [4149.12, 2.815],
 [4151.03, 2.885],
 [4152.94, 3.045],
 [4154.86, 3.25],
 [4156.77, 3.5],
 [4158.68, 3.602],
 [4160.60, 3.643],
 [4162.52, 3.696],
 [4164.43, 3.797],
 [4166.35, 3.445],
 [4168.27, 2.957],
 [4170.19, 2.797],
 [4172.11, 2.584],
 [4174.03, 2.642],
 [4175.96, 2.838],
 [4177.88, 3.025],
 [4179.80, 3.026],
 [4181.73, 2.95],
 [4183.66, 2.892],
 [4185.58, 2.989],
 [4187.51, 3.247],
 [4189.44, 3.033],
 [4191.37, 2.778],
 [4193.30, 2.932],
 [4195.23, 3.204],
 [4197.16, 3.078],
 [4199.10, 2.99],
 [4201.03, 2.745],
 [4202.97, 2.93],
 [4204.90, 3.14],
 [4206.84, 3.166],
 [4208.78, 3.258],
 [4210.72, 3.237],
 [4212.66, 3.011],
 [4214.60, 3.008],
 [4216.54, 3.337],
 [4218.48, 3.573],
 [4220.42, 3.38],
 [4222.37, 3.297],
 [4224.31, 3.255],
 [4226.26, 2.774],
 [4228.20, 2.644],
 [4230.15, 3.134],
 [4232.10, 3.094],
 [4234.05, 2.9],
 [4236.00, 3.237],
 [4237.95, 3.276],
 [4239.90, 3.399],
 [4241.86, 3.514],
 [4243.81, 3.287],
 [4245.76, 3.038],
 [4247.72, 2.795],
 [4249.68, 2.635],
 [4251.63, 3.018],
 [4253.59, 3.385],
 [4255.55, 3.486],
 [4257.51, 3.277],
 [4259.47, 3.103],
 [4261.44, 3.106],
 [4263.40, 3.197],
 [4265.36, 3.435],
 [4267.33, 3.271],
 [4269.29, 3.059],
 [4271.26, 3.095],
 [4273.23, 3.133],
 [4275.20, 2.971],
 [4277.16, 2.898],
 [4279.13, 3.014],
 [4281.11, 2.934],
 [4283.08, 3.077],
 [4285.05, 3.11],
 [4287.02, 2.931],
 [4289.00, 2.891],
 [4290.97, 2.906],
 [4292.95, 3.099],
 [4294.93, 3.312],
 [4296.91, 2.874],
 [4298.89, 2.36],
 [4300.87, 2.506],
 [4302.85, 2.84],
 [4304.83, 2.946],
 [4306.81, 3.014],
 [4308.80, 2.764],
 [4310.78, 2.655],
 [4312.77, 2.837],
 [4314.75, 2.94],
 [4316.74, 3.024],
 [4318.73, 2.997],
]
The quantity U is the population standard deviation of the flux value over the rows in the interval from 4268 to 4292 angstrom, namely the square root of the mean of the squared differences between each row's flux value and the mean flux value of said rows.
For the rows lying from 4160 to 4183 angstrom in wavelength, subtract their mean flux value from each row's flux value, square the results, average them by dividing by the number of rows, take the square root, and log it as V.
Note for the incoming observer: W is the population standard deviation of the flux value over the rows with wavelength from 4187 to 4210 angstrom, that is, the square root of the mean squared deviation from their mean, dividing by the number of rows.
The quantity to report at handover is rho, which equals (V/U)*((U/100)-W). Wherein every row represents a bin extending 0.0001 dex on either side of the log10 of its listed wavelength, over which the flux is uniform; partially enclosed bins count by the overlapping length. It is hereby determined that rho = -0.8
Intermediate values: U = 0.09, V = 0.40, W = 0.16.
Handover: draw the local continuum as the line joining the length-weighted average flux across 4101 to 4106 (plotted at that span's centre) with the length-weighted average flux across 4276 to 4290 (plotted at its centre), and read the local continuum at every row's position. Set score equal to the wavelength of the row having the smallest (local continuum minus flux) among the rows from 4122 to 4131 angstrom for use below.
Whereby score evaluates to 4122.46 angstrom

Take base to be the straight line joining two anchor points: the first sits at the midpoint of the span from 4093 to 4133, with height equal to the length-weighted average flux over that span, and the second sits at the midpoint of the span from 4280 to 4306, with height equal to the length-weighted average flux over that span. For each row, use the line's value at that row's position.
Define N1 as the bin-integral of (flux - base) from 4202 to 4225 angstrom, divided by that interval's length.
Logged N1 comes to 0.53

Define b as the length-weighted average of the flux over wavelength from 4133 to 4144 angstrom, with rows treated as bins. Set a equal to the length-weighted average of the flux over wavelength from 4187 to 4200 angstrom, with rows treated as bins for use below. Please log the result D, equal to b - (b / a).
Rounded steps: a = 3.0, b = 2.9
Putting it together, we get 1.96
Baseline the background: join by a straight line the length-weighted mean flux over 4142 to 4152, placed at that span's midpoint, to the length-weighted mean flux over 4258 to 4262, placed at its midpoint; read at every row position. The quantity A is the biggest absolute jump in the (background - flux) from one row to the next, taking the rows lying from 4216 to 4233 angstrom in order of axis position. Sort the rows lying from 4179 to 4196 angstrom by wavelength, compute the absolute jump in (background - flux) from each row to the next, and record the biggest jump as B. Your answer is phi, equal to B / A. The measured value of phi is 0.6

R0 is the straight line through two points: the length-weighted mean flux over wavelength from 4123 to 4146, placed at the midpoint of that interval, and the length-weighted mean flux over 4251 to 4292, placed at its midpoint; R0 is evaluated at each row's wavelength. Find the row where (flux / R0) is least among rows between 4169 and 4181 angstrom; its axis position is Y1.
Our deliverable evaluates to 4172.11 angstrom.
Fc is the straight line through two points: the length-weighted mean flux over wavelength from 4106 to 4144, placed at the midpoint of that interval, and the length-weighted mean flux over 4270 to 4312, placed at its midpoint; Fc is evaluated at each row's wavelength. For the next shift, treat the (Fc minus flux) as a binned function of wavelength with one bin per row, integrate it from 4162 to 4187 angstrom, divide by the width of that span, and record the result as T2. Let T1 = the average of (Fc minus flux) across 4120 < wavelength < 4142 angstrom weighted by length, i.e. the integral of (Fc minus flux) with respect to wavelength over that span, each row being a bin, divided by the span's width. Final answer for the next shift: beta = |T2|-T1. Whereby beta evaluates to 0.4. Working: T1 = -0.1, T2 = -0.29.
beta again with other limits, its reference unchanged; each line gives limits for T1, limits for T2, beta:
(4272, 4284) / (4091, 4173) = 0.2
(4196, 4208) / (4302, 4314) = 0.3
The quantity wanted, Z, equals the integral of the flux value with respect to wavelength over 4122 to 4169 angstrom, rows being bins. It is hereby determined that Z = 145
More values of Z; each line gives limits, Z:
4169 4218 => 147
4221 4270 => 154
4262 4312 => 149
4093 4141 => 119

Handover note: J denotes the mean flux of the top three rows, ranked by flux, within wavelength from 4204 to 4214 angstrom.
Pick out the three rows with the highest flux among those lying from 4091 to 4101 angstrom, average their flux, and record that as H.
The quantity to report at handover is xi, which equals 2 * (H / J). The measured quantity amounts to 1.64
